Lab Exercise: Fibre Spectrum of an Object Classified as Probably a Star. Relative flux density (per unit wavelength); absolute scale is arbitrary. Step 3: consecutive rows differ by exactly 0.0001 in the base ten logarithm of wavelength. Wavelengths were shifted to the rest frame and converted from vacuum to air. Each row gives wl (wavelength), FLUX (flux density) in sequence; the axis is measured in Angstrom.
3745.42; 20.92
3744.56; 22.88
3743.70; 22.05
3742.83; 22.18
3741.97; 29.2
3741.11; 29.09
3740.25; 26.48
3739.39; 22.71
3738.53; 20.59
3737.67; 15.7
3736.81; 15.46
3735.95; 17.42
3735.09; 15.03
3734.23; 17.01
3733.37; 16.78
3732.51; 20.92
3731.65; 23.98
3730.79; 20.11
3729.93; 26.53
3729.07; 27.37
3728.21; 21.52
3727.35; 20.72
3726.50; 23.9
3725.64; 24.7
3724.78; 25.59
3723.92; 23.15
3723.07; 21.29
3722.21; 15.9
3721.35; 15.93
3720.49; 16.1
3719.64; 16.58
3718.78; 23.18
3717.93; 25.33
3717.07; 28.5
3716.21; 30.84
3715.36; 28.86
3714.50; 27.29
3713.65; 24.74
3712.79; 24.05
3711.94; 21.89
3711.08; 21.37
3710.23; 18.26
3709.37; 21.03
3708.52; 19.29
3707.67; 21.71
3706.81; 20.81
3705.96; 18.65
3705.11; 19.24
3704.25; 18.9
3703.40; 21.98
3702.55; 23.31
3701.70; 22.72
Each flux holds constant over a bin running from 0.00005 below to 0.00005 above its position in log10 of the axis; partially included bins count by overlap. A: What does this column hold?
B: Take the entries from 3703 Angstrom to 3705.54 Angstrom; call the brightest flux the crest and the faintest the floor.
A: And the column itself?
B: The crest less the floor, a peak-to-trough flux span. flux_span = 3.1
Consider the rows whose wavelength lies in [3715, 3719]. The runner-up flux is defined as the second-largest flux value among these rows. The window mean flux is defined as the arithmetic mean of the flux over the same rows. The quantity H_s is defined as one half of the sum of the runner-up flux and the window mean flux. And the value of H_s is 28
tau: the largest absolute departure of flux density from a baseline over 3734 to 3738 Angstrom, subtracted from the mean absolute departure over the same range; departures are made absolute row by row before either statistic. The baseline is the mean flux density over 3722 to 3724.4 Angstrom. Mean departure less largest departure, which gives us -1.1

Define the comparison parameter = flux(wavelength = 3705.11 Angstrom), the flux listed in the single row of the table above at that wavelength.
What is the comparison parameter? 19.24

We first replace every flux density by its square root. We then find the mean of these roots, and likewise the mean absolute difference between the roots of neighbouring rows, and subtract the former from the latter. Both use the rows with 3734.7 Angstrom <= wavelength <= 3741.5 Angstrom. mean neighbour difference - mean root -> -4.19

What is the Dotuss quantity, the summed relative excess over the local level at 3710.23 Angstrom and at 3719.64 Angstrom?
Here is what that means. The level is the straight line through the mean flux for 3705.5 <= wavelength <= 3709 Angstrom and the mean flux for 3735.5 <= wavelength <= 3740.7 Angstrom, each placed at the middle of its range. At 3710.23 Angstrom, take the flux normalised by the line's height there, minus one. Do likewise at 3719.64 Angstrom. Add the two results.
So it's -0.26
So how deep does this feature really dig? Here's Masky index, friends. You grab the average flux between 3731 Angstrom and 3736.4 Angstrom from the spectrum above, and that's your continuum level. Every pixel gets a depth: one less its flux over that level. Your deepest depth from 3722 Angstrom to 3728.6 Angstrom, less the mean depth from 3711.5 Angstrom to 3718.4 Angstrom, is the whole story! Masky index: 0.57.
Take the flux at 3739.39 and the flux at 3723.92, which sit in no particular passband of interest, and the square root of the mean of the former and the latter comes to 4.8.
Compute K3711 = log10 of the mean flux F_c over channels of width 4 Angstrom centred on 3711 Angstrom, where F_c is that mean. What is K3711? 1.33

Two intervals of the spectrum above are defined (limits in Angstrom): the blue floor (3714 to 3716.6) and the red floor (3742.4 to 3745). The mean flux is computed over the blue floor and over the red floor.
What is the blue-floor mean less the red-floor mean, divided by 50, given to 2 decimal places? 0.13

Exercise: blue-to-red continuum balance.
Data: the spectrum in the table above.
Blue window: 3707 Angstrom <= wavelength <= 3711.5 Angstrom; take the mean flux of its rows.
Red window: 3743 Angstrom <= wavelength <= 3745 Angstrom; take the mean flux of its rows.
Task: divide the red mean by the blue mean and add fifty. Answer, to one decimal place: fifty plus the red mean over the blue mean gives 51.1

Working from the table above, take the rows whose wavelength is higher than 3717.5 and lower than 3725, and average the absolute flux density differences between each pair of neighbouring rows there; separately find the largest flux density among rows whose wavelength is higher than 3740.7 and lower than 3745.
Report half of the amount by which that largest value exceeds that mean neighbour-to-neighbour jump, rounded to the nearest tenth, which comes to 13.4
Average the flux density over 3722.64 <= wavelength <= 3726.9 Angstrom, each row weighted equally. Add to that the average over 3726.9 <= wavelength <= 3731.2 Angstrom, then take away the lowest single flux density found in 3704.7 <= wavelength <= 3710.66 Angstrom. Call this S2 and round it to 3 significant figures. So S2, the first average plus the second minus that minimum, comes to 28.7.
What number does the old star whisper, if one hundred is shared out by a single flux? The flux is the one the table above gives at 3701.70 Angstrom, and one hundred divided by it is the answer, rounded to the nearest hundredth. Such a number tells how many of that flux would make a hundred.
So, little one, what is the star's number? 4.40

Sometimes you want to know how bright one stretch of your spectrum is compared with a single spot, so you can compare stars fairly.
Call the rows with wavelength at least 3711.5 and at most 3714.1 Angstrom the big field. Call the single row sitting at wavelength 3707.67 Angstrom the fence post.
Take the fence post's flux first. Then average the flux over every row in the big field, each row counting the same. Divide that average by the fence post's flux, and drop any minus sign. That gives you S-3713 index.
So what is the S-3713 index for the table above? 1.1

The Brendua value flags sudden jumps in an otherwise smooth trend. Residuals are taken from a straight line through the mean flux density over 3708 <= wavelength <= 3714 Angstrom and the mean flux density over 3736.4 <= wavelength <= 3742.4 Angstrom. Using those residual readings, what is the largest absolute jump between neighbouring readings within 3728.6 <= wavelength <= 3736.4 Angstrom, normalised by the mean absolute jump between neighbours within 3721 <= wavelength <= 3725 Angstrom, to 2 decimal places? 2.68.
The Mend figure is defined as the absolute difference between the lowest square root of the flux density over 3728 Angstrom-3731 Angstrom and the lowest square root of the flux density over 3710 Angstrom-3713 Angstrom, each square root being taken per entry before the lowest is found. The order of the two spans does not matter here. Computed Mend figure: 0.21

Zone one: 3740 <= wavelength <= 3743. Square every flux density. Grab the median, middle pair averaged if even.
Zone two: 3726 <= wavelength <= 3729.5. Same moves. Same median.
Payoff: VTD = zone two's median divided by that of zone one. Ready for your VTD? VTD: 0.67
